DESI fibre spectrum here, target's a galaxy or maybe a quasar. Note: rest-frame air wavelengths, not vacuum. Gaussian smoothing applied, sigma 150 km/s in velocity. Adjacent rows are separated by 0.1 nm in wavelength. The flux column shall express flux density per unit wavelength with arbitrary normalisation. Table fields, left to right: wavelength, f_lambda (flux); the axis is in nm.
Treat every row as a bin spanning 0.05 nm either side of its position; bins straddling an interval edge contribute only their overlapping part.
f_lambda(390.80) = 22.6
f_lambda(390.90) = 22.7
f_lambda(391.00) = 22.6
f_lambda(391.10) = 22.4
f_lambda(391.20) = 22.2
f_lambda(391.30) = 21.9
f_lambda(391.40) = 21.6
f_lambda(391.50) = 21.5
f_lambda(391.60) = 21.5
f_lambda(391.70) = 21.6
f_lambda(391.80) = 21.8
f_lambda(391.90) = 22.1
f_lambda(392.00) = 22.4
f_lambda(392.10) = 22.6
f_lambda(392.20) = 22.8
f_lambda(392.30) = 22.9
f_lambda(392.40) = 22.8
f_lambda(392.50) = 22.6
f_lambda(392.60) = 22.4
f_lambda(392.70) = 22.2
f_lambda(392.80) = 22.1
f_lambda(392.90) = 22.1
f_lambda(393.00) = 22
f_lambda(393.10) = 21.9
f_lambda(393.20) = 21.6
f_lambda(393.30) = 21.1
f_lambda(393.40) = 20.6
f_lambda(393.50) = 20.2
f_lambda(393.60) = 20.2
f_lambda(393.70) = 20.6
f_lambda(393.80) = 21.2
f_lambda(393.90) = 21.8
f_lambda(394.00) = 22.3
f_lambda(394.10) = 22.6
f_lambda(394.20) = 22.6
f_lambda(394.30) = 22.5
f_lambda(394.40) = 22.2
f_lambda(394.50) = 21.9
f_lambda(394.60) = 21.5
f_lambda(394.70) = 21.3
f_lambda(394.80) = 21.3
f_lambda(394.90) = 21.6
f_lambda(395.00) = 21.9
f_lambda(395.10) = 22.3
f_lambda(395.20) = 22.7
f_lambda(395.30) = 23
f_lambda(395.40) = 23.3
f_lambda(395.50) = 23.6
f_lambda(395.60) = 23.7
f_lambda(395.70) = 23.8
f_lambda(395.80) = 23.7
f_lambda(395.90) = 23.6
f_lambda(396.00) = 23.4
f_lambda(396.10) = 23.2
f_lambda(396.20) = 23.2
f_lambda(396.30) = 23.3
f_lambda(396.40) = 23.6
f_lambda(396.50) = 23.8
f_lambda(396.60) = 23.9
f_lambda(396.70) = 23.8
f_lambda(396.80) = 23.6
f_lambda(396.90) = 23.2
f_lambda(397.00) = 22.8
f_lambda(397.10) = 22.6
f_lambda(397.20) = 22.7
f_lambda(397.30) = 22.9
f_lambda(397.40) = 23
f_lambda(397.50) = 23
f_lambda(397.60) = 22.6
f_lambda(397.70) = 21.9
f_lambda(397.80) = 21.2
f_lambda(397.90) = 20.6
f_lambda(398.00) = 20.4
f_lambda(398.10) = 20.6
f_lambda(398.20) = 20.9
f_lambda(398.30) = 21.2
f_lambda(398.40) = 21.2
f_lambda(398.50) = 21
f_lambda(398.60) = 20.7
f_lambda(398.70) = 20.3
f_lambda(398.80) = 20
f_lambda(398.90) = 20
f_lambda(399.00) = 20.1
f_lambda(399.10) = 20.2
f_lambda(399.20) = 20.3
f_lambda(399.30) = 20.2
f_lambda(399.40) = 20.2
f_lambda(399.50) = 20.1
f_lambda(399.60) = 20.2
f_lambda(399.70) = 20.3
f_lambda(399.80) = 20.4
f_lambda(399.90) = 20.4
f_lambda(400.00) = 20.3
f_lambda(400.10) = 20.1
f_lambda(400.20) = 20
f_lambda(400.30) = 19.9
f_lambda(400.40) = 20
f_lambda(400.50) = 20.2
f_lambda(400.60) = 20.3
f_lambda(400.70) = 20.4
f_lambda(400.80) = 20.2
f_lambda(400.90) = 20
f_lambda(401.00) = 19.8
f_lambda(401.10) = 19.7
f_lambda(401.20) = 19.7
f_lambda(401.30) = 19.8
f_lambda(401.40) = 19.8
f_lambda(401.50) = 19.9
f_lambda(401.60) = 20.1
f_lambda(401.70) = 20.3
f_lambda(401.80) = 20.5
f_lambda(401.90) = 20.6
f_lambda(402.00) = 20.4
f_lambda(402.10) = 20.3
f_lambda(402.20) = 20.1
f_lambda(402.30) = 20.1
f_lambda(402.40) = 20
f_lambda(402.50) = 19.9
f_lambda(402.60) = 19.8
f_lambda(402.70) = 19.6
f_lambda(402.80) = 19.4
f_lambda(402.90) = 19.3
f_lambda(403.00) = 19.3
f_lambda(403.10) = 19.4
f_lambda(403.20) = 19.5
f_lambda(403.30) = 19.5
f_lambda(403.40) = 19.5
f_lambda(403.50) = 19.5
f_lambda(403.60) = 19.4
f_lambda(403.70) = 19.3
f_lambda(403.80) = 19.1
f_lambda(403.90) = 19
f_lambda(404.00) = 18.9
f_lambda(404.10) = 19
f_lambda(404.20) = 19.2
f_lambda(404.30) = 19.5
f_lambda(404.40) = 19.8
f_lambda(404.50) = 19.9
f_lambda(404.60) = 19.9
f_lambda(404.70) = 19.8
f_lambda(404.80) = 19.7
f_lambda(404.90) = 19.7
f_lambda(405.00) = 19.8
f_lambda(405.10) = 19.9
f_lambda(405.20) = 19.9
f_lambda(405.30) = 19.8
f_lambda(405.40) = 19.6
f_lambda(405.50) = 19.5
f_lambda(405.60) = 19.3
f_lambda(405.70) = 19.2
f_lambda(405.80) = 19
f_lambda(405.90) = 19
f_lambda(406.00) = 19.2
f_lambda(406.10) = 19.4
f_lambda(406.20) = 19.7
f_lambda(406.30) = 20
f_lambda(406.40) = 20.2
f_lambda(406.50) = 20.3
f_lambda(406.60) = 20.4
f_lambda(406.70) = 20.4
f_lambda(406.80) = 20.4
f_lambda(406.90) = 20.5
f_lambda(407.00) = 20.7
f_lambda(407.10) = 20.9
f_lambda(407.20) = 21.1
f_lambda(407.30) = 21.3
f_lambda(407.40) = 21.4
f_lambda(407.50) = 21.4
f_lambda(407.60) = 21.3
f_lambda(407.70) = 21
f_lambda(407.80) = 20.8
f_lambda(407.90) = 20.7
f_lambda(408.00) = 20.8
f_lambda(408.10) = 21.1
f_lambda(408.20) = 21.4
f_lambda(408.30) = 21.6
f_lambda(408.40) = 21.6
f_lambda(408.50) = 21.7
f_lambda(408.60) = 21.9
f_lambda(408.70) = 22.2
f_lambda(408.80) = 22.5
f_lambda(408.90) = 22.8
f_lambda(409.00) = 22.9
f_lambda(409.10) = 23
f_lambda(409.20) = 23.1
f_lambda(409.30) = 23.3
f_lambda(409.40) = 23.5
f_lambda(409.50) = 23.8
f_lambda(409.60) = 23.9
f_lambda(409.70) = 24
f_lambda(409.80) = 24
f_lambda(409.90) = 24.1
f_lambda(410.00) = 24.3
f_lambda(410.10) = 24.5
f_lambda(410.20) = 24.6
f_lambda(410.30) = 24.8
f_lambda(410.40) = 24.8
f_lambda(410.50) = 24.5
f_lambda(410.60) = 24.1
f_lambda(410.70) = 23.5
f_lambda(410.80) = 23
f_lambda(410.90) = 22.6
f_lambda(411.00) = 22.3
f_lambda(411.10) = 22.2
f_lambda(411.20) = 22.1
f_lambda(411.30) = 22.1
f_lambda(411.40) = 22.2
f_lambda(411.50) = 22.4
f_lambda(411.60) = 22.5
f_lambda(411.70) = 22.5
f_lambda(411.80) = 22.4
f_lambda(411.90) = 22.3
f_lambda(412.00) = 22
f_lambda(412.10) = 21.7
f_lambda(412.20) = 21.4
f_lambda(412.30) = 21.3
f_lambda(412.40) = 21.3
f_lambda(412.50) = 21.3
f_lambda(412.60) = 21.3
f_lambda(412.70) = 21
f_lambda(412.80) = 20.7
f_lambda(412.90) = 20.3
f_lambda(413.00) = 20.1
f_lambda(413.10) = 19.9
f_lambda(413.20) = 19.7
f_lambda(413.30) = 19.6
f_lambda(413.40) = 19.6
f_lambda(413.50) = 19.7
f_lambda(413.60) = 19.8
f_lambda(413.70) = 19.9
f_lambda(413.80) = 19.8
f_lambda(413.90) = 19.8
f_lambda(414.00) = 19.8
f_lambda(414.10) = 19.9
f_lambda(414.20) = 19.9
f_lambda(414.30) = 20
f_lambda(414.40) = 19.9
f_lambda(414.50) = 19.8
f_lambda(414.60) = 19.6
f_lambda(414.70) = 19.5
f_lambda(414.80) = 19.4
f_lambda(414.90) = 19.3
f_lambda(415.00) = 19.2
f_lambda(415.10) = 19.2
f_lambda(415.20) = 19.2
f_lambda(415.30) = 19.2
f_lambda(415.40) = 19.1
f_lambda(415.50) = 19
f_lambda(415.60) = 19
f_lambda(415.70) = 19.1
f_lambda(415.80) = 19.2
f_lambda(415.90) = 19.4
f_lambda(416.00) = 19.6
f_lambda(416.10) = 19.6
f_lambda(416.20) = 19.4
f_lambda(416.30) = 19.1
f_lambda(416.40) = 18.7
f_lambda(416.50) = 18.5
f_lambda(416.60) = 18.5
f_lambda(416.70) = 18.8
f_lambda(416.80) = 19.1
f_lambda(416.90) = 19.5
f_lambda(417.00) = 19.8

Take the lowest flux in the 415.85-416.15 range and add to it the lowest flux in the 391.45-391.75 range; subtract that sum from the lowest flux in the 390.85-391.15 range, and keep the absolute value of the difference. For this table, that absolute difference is 18.5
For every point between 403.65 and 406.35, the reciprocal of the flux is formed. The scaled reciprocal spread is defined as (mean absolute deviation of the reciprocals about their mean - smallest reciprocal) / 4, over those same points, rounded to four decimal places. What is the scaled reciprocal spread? -0.0123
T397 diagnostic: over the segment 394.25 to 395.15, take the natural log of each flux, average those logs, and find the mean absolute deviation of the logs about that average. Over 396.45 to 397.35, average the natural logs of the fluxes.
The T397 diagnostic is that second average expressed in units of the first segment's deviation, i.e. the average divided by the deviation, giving 189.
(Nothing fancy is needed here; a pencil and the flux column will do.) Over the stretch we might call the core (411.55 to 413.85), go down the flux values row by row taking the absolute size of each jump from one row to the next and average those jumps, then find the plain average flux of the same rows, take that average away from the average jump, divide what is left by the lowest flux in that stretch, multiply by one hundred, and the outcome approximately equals -105.7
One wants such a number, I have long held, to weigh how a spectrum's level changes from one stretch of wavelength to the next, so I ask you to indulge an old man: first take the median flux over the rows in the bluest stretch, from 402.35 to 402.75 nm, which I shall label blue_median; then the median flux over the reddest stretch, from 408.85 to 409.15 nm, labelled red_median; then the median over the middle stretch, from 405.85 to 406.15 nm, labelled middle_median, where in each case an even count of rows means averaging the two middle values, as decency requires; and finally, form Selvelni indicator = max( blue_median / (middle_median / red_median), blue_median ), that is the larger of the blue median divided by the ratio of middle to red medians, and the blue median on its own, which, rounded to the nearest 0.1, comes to 23.7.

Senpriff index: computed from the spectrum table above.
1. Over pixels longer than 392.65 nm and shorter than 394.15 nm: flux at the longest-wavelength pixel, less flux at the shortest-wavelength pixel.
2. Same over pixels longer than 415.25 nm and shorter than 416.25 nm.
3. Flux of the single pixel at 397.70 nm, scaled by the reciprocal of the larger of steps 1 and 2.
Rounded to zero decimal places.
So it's 55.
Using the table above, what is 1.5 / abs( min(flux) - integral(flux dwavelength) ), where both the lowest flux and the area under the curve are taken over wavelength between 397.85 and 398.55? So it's 0.258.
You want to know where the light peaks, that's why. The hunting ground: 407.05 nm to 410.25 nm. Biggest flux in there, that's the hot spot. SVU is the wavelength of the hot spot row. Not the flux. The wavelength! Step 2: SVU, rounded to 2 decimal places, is 410.20 nm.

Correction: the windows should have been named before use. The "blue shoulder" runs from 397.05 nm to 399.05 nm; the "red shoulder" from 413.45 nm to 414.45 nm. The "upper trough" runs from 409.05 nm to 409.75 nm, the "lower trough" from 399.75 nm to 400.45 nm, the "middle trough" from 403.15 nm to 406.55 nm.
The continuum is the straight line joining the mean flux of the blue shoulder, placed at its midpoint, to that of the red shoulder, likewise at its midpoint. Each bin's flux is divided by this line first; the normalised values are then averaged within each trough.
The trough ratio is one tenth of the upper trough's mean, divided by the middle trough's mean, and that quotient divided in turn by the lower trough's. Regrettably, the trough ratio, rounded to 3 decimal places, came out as 0.129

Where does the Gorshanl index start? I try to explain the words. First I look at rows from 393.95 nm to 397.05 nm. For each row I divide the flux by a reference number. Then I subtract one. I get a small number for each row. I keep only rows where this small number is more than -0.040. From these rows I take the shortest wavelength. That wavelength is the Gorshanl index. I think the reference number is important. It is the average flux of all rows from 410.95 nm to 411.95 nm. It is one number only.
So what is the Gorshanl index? 394.00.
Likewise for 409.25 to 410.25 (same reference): 409.30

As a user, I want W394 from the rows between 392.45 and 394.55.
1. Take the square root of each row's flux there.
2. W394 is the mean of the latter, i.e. 4.66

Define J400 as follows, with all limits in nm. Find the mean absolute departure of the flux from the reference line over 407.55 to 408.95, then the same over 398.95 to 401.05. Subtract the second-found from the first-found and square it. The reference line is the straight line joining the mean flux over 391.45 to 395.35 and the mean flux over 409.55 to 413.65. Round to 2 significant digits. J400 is 1.2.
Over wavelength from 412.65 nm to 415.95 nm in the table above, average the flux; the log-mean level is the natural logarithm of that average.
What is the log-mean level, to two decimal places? 2.98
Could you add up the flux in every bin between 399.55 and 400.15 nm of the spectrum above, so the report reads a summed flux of 121.7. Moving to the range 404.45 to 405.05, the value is 118.8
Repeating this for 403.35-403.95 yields 115.8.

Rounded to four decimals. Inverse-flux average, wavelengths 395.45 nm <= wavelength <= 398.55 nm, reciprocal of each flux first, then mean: 0.0443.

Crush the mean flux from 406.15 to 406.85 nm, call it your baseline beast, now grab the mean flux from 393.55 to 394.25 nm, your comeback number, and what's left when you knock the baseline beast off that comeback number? 1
